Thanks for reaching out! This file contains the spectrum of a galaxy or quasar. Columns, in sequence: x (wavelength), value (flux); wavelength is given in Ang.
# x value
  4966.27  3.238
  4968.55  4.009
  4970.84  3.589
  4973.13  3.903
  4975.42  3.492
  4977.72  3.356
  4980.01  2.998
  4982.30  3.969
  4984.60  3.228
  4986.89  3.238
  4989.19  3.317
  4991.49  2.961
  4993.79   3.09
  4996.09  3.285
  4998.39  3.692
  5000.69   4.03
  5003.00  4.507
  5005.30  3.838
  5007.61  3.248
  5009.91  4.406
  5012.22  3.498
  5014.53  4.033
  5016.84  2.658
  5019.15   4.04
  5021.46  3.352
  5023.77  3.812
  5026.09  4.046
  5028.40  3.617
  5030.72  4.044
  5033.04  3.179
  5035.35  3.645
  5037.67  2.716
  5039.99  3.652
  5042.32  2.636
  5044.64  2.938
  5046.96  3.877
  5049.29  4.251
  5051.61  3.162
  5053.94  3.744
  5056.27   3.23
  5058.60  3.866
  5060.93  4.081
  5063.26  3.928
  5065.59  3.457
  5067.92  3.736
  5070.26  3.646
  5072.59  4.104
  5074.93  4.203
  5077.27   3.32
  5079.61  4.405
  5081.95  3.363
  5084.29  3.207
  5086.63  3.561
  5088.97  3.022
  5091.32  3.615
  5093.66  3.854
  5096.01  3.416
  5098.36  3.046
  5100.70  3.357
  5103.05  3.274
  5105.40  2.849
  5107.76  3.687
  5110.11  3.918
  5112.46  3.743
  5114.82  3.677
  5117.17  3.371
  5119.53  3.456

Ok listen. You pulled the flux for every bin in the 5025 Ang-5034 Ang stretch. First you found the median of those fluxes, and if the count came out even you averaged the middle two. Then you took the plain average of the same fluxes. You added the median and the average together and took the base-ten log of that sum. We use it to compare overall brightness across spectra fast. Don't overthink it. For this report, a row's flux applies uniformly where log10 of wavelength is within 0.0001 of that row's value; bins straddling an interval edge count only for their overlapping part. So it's 0.88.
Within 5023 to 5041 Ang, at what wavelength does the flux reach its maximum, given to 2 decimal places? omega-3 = 5026.09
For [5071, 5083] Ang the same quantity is 5079.61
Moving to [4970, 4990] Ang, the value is 4982.30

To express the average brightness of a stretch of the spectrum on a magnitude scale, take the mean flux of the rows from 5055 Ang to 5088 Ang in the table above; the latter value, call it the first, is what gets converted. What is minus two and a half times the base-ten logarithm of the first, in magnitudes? -1.43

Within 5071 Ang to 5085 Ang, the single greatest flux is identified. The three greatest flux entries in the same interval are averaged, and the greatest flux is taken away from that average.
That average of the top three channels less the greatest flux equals -0.17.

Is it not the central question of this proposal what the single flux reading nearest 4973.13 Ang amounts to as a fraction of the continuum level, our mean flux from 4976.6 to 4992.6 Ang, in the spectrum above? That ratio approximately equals 1.18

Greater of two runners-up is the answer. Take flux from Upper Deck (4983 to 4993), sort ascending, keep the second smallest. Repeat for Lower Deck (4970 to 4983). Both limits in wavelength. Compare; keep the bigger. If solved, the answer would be 3.36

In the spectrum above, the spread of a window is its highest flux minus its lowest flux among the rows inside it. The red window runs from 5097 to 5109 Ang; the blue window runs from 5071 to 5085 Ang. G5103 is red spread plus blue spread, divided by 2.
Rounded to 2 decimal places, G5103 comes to 1.02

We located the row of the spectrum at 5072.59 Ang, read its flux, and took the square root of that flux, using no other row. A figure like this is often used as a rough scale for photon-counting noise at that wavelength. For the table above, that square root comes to 2.03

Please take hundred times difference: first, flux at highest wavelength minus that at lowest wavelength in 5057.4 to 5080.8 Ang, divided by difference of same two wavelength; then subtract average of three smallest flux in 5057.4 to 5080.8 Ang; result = -345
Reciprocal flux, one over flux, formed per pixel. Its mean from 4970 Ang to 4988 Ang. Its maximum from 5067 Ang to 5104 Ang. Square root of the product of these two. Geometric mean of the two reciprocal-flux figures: 0.310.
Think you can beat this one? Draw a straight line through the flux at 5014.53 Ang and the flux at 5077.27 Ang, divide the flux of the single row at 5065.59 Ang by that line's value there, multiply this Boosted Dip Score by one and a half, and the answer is 1.50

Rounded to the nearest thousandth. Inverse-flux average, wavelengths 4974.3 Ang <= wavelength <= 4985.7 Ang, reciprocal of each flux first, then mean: 0.296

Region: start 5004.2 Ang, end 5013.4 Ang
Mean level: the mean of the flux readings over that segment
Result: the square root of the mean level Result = 1.94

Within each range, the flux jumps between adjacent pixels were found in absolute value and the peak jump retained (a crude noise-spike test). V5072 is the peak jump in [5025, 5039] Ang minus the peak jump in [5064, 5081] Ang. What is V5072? -0.16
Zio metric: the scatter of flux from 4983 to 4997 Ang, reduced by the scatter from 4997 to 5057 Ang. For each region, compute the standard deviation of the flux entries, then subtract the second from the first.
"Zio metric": -0.39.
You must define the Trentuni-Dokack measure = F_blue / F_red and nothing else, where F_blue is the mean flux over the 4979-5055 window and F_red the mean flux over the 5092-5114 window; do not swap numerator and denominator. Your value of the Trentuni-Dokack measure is 1.02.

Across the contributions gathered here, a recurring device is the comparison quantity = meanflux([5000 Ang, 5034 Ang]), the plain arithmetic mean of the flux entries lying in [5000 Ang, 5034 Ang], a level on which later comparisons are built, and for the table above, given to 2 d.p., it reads 3.75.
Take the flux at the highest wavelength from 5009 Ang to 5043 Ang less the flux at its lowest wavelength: -1.8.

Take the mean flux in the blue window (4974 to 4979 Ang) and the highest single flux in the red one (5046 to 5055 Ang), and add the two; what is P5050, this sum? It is 7.7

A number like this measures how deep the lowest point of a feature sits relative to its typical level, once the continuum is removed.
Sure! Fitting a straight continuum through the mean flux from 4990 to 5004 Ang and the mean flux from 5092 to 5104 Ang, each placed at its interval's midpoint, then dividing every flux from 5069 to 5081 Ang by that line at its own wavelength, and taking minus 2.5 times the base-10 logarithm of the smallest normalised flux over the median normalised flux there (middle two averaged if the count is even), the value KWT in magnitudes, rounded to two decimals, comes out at 0.23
